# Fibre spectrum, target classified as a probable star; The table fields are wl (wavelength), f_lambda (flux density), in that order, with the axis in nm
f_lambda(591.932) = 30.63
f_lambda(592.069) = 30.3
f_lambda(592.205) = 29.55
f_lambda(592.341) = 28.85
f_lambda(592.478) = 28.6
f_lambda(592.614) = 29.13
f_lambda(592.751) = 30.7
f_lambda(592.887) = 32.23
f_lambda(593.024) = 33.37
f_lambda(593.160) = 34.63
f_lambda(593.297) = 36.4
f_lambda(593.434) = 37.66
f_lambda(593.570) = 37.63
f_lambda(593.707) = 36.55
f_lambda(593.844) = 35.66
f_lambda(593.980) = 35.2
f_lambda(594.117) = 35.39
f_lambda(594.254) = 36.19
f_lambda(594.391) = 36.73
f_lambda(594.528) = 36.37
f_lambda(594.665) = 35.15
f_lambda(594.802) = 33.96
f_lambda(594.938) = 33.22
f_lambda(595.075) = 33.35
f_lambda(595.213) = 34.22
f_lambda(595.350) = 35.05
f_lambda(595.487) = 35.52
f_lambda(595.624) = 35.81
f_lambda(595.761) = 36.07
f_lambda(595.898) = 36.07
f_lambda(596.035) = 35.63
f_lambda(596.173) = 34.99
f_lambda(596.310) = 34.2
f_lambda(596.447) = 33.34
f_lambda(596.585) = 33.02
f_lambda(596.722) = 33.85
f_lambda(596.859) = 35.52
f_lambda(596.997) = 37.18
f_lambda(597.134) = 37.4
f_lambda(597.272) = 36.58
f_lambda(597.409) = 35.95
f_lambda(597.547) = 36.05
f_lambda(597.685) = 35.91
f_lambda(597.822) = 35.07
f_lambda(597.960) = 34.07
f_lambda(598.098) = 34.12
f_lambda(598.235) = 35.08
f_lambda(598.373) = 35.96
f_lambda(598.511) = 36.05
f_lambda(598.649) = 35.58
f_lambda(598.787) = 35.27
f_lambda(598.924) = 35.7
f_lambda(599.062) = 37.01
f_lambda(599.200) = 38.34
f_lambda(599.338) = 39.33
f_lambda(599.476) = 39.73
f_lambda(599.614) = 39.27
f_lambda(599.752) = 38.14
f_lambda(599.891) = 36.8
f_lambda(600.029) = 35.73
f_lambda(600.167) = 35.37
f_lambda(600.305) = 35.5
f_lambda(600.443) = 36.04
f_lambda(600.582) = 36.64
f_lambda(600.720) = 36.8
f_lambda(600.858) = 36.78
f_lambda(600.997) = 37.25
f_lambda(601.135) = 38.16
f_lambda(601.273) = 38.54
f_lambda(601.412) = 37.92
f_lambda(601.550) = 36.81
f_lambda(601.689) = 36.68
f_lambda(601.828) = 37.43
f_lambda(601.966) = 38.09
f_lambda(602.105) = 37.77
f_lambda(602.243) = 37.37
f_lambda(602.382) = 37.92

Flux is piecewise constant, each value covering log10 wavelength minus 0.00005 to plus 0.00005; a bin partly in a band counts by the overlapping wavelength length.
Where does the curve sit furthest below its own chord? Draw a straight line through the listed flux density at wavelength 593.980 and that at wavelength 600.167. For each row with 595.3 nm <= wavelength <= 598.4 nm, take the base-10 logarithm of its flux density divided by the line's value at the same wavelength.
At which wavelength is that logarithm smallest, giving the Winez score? 596.585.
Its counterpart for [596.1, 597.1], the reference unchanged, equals 596.585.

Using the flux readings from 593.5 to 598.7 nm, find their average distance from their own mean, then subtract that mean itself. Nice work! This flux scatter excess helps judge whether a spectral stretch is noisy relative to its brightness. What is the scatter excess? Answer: -34.4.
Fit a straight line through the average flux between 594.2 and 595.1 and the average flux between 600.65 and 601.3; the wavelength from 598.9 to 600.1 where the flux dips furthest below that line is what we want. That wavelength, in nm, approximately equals 600.029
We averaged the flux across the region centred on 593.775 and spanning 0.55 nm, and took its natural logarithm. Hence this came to 3.59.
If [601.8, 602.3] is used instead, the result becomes 3.63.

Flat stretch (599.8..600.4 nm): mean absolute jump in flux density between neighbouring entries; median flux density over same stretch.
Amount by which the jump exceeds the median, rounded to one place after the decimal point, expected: -35.1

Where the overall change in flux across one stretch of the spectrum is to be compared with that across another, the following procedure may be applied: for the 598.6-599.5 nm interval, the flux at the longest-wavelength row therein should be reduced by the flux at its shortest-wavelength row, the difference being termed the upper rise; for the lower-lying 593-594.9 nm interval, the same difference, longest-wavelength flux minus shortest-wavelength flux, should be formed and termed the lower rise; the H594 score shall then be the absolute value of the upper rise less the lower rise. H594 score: 3.6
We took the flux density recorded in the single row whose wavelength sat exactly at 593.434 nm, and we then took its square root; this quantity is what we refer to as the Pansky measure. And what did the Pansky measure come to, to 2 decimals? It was 6.14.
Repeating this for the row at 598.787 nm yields 5.94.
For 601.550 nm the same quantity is 6.07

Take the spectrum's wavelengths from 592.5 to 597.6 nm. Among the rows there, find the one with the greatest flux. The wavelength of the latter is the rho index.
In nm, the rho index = 593.434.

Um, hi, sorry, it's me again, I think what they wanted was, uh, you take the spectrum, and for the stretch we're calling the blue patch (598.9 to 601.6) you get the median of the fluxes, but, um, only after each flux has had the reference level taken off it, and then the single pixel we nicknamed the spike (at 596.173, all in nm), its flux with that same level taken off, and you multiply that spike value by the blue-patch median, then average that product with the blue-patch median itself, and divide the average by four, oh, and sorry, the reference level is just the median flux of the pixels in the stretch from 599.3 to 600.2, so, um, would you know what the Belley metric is 0.33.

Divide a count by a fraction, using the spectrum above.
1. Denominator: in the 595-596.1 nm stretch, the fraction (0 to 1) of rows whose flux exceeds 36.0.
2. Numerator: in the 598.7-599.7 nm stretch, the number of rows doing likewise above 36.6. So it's 20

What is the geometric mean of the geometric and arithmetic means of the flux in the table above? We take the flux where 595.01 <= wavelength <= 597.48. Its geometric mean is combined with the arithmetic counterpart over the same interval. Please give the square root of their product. 35.2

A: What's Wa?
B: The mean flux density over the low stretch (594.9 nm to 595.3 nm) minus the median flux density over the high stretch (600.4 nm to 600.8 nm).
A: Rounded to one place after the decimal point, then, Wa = -3.0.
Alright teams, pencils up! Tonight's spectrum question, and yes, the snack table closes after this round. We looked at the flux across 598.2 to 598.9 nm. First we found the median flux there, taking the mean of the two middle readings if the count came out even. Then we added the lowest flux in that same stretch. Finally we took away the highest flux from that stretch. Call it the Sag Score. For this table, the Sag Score 34.6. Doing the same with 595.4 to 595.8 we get 35.3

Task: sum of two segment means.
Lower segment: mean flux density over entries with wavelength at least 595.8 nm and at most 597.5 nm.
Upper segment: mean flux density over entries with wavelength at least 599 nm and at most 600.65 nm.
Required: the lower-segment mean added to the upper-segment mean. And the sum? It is 72.64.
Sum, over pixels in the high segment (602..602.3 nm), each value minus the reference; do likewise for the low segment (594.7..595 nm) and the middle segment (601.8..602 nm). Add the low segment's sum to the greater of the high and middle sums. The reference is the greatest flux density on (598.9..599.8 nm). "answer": -16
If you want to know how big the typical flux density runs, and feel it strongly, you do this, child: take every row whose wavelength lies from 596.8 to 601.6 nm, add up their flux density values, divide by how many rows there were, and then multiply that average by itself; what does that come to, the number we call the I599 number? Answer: 1341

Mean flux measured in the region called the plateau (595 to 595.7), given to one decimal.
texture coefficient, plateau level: 34.8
